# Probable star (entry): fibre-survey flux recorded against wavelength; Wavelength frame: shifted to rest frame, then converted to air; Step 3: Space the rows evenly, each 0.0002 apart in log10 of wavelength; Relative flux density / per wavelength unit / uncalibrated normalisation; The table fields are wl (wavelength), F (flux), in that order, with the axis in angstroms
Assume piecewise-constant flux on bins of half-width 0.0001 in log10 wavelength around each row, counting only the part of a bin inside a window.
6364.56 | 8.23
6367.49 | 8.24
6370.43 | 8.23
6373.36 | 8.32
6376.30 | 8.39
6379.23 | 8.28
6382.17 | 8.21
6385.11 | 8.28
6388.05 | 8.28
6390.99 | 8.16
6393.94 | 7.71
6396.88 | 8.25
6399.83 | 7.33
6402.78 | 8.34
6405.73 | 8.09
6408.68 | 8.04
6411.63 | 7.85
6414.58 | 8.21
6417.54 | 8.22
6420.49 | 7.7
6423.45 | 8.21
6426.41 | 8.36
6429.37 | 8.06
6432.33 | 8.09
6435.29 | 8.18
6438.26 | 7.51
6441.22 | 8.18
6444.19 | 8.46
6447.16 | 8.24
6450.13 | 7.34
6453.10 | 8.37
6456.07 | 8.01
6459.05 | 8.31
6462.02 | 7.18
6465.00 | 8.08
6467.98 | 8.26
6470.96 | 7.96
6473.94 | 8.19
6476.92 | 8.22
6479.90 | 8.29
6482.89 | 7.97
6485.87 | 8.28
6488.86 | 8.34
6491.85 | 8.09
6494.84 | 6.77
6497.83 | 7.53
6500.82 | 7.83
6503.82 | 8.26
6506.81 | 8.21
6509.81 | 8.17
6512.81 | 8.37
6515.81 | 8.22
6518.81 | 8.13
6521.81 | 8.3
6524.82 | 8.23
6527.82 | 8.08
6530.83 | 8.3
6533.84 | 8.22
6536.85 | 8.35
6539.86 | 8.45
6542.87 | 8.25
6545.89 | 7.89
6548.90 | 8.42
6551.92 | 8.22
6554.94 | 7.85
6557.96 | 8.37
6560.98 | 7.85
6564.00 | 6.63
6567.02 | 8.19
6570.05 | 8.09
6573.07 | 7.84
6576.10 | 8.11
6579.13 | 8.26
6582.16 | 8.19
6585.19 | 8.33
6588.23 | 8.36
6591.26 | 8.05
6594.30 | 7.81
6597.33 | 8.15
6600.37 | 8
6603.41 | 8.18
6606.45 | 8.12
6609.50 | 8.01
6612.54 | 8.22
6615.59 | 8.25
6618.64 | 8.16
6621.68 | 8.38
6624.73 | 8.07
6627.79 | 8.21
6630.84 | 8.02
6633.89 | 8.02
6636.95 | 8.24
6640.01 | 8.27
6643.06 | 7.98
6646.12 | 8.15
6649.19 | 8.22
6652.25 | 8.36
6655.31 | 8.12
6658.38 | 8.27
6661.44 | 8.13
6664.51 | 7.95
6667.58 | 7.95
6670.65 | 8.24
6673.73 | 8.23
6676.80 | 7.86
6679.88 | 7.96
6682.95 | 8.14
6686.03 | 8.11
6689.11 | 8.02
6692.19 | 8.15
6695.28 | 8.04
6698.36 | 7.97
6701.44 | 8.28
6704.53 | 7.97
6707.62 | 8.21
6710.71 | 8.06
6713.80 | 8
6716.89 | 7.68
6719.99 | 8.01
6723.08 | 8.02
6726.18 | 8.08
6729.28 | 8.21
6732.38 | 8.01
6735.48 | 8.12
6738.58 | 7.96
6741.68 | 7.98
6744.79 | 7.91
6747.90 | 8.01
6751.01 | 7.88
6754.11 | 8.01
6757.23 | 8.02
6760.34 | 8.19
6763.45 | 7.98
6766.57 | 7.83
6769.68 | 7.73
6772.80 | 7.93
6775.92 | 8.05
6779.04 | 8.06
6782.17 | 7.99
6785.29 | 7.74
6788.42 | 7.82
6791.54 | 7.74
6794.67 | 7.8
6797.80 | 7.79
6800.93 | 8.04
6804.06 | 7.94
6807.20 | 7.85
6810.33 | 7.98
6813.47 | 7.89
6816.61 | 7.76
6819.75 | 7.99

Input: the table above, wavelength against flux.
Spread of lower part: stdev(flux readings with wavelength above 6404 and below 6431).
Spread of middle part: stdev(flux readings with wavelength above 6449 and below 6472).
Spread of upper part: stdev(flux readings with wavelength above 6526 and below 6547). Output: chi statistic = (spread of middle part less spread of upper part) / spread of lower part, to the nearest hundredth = 1.28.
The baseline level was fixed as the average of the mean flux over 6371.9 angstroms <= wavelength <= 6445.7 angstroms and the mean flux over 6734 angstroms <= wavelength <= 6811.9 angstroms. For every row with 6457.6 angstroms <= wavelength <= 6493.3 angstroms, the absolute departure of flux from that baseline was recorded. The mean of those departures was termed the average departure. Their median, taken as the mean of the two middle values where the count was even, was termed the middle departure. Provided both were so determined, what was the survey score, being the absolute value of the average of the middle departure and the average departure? 0.23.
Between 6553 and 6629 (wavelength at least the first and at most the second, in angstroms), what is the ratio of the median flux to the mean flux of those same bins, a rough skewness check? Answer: 1.01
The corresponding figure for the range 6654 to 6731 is 1.00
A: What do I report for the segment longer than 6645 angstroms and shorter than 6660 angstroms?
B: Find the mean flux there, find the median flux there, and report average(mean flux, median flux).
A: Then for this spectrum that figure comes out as 8.22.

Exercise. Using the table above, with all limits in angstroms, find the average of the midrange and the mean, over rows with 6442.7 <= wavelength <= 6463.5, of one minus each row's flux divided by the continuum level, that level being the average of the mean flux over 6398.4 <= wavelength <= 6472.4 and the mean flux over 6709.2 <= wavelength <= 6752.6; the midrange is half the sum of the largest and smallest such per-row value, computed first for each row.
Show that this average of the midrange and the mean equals 0.013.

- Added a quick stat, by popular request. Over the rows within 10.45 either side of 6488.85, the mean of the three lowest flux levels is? 7.4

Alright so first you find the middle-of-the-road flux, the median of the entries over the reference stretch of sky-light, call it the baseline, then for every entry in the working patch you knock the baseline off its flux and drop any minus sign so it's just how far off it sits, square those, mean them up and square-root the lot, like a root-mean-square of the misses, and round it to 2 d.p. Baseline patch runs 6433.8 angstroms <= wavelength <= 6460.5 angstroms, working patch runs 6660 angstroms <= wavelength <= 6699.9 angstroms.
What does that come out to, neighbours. 0.17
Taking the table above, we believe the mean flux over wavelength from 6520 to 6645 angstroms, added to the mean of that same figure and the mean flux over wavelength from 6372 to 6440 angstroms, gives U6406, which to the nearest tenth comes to 16.2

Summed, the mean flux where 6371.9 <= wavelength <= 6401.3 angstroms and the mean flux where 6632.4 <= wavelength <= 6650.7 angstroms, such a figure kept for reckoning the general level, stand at 16.3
